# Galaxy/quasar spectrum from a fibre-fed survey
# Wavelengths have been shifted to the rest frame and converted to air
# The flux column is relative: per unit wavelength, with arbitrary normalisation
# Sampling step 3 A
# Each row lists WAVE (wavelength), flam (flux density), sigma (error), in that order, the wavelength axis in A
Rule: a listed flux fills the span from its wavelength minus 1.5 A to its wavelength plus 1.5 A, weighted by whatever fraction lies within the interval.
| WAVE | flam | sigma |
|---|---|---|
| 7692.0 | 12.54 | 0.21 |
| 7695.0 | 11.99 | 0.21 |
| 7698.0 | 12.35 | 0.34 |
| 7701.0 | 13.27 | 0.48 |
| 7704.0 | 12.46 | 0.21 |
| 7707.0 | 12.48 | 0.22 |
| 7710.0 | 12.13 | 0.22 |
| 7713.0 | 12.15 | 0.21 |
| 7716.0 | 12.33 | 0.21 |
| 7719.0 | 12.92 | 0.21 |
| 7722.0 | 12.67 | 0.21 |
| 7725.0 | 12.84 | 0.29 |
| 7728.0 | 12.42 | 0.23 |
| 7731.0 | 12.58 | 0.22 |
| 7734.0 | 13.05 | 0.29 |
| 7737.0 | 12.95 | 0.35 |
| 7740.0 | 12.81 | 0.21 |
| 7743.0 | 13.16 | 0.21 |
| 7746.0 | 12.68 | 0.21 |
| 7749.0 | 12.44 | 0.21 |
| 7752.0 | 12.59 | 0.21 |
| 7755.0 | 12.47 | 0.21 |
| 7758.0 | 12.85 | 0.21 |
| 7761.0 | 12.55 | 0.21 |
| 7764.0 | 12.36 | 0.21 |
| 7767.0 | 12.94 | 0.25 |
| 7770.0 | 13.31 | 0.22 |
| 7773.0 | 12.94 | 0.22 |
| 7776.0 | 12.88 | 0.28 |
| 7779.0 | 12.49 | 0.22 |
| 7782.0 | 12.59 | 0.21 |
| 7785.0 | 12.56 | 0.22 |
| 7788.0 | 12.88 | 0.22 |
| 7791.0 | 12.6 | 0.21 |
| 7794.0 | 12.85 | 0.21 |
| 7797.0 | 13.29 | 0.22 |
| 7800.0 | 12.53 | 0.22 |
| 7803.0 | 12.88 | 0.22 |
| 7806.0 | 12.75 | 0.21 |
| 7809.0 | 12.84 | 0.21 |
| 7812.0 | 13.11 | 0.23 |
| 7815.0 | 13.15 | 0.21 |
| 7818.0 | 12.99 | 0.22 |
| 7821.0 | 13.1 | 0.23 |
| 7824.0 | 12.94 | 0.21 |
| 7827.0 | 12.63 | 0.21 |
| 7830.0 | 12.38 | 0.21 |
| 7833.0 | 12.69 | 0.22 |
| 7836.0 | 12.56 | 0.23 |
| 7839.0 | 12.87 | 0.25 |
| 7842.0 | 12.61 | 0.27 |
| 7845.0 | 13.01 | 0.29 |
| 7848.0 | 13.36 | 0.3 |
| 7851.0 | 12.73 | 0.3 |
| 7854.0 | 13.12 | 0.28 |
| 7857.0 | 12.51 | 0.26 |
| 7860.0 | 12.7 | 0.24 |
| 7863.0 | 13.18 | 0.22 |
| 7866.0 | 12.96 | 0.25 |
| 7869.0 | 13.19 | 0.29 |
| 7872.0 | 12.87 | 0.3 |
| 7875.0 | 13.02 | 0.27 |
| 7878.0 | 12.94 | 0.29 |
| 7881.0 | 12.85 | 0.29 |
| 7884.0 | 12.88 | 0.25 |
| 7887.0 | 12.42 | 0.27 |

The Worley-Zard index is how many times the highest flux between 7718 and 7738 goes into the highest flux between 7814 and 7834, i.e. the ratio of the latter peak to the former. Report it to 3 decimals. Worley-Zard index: 1.008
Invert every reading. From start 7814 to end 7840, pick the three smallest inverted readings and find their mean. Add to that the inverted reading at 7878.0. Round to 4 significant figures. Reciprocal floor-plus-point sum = 0.1537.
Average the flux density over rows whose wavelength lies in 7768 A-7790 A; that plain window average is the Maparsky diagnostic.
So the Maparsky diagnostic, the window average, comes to 12.8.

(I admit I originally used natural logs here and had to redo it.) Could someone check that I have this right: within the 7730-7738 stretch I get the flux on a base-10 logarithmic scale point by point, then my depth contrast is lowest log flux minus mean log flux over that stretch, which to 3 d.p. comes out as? -0.010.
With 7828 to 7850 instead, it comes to -0.014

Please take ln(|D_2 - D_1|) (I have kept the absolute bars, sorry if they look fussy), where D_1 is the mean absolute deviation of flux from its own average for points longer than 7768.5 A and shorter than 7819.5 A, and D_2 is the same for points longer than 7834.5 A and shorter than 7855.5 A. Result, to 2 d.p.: -3.41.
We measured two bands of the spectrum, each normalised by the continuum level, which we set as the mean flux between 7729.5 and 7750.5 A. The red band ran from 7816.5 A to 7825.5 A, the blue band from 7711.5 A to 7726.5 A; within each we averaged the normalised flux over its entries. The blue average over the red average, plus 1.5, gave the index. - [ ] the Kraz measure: 2.467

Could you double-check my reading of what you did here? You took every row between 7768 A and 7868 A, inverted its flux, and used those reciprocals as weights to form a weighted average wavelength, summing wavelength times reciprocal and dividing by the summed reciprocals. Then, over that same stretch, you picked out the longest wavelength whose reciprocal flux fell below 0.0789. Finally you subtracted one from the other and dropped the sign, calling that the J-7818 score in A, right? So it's 48.0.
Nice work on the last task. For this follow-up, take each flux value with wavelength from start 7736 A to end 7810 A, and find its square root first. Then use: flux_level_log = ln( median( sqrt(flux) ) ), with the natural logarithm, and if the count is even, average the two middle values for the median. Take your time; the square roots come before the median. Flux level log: 1.28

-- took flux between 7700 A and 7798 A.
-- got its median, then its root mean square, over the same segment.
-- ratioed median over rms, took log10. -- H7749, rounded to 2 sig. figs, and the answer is -0.0016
